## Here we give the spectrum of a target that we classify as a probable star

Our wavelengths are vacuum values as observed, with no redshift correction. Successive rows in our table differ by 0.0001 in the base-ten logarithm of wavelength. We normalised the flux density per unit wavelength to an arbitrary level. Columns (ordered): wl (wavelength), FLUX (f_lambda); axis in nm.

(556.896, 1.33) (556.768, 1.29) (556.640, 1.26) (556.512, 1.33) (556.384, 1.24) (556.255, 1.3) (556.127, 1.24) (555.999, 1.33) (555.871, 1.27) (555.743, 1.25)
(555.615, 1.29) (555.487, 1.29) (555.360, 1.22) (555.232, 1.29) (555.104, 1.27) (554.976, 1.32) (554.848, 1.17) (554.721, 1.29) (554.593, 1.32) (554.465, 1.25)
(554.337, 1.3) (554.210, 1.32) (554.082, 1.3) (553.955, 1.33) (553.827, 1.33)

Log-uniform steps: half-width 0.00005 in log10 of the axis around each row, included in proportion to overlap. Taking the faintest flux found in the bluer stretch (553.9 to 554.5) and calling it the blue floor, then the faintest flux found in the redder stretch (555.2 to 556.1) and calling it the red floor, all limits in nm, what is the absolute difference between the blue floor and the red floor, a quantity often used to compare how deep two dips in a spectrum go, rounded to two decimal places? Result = 0.03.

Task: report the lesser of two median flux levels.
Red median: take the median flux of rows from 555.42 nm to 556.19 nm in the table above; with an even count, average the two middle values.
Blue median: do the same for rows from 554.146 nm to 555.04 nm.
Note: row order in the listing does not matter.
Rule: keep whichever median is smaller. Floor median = 1.28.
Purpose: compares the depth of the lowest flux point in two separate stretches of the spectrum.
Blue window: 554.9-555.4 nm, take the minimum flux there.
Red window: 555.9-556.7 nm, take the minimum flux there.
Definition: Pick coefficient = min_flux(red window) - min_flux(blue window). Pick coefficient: 0.02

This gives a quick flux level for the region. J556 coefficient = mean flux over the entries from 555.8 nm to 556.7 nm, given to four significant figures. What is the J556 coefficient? 1.281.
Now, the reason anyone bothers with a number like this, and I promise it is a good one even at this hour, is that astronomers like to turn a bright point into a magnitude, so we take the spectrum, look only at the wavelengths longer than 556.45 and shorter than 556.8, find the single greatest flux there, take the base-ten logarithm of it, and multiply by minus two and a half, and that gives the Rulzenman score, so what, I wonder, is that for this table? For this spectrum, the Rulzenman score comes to -0.310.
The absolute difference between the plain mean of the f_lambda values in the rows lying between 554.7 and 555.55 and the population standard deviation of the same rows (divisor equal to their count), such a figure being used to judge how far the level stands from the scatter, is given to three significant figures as 1.22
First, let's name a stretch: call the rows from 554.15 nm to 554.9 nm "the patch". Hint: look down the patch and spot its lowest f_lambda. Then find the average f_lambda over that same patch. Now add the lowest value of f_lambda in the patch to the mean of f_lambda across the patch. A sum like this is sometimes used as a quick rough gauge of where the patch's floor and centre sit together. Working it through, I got 2.45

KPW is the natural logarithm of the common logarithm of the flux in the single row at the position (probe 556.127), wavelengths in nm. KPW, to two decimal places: -2.37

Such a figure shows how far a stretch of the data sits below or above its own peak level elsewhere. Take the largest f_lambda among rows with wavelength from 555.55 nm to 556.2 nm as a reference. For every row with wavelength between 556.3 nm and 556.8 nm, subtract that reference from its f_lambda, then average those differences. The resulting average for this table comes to -0.050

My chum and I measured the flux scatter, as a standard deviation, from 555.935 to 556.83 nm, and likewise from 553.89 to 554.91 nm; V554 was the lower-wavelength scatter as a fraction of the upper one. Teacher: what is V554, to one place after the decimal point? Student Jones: 1.4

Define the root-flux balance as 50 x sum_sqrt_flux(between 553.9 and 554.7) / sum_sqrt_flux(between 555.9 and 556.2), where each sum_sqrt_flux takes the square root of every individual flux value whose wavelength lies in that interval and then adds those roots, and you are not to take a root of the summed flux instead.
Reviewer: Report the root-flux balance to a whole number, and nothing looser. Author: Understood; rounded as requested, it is 151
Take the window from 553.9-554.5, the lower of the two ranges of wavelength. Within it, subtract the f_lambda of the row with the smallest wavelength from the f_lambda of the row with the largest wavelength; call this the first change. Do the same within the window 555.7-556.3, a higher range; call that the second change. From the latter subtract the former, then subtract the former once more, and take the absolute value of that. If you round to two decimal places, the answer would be 0.21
